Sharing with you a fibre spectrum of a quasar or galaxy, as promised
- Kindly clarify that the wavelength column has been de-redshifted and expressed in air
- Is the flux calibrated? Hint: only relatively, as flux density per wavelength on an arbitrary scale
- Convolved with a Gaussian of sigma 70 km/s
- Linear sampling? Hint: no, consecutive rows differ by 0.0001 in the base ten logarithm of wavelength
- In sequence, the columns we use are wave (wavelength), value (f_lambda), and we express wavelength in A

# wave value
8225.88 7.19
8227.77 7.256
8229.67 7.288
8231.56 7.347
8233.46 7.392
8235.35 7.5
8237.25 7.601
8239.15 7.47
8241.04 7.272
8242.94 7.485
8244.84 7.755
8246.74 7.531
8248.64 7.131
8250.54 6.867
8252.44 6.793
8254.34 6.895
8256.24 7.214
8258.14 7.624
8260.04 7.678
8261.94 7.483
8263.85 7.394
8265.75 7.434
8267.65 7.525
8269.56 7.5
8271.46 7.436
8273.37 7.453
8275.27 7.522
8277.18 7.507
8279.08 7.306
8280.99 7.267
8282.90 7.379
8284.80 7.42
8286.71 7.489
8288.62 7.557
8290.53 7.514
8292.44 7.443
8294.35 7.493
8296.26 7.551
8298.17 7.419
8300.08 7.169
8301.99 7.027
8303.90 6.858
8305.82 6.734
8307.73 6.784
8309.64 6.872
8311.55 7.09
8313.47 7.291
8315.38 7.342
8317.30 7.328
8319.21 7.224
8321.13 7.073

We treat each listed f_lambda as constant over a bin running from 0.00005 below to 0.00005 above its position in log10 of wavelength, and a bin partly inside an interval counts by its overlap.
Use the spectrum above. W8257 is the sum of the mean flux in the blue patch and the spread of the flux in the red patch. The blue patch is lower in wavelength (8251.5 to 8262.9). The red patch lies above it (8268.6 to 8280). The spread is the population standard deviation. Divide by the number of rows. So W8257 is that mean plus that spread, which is 7.35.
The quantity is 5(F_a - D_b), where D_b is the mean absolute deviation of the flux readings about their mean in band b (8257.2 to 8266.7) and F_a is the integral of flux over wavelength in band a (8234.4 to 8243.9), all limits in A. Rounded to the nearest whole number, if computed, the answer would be 354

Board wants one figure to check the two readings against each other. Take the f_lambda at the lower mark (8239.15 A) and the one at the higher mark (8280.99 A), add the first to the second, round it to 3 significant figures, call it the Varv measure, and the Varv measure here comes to 14.7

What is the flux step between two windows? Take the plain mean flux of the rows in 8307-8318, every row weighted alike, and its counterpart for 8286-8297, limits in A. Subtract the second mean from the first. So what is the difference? -0.4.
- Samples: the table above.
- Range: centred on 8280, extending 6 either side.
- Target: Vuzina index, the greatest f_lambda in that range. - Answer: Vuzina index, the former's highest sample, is 7.522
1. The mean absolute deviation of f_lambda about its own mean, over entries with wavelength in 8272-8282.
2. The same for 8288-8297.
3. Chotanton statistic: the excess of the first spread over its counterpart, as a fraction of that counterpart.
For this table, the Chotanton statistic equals 1.9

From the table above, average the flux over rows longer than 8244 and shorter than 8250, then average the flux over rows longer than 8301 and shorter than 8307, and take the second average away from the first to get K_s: 0.6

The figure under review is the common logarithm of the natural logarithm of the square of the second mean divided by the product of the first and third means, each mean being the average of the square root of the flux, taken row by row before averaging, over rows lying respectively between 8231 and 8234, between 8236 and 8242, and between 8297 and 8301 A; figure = -1.8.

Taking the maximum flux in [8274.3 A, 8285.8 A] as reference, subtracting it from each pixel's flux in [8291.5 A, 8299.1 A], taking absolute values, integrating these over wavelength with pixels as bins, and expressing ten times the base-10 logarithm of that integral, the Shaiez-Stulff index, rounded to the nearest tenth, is -3.4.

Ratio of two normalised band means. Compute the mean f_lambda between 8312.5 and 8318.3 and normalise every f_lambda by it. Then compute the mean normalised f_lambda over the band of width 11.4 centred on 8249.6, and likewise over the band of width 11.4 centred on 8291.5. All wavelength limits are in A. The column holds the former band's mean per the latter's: 0.95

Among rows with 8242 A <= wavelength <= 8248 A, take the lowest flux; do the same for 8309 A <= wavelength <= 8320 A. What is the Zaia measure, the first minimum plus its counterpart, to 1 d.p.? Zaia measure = 14.4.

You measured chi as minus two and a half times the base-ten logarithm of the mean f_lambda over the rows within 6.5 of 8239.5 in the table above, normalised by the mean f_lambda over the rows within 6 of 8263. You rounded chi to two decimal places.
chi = 0.00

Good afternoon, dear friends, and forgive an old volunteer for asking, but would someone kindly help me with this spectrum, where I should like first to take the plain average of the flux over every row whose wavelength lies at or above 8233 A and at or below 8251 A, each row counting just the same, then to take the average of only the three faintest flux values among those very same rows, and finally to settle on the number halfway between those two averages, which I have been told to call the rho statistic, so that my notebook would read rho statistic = 7.25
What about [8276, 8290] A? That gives 7.37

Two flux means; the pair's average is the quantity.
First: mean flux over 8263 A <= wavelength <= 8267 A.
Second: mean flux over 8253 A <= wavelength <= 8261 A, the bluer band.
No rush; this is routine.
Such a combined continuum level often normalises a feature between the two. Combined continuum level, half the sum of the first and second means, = 7.38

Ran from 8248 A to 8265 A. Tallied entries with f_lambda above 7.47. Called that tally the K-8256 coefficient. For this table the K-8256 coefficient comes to 3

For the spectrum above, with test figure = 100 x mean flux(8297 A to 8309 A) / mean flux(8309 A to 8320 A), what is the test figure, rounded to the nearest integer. 97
